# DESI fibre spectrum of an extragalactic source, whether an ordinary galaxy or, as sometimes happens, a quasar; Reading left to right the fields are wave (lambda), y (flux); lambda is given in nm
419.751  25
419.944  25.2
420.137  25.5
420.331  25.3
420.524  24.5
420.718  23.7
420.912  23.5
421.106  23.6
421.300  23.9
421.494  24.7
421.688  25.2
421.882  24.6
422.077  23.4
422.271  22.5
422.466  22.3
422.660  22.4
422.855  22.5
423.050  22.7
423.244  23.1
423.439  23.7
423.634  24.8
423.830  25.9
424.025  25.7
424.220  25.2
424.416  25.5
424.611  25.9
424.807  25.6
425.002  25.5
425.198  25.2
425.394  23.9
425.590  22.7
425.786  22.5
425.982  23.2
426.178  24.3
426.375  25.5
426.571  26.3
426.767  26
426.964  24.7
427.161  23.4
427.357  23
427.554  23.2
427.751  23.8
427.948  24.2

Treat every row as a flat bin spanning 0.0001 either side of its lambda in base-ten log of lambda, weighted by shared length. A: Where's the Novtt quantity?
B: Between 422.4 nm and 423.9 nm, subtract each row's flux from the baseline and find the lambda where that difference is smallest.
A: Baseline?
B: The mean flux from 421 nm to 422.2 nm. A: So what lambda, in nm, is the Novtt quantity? 423.830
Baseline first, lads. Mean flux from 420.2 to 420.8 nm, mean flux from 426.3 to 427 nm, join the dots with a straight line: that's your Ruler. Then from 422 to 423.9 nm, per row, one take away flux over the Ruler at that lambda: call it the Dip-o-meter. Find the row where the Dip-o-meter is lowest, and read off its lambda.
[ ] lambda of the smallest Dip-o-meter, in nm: 423.830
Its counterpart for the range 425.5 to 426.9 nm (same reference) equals 426.571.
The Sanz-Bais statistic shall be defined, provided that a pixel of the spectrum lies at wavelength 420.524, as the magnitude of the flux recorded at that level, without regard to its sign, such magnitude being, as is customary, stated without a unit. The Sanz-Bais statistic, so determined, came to 24.5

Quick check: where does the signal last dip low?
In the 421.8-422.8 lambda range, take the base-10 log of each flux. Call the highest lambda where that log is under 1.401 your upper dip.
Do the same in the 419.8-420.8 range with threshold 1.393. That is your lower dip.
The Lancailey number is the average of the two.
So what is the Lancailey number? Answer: 421.69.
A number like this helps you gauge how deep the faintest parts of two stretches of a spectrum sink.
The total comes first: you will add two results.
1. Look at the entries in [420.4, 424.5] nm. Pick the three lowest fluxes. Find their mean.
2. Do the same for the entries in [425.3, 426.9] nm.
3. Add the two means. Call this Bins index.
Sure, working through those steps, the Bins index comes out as 45.2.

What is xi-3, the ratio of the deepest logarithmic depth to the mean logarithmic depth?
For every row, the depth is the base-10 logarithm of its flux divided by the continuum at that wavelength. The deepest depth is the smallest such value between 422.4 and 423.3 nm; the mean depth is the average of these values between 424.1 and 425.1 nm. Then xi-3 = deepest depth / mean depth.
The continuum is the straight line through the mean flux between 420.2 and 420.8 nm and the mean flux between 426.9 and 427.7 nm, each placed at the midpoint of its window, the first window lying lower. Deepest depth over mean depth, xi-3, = -1.3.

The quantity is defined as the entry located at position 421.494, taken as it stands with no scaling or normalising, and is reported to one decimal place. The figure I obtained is 24.7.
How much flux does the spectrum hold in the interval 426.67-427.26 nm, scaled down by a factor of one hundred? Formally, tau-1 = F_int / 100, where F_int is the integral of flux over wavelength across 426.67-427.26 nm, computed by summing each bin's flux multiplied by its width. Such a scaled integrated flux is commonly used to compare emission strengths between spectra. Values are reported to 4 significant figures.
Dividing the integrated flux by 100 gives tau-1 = 0.1457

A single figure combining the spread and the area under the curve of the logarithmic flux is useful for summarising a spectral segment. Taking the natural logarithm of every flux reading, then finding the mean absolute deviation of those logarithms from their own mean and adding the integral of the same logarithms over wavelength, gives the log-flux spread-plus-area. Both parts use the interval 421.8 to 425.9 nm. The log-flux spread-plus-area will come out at 13.09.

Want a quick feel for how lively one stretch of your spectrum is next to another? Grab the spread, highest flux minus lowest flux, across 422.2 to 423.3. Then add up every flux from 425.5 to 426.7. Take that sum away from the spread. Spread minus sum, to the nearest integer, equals -144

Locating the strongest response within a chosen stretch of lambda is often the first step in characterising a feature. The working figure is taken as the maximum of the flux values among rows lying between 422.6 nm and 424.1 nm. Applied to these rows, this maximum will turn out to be 25.9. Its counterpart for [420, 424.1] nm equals 25.9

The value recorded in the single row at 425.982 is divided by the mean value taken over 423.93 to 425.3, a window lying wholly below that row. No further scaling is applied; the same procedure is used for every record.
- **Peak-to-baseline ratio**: 0.91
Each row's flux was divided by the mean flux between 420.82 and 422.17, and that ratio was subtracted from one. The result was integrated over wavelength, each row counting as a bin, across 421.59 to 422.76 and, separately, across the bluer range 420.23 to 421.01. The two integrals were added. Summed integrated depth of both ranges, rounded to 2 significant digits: 0.031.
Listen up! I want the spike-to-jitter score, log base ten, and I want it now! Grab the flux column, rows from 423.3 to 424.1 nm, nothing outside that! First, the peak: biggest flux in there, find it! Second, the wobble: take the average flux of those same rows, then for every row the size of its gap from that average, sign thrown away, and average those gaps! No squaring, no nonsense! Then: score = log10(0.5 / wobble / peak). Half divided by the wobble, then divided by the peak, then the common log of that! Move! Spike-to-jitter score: -1.60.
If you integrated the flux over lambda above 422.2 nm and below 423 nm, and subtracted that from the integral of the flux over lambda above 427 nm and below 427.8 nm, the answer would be 1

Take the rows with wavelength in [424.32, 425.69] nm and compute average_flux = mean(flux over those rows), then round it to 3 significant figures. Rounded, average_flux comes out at 24.9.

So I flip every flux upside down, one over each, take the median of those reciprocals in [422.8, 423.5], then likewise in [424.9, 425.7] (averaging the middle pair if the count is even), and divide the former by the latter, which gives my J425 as 1.07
